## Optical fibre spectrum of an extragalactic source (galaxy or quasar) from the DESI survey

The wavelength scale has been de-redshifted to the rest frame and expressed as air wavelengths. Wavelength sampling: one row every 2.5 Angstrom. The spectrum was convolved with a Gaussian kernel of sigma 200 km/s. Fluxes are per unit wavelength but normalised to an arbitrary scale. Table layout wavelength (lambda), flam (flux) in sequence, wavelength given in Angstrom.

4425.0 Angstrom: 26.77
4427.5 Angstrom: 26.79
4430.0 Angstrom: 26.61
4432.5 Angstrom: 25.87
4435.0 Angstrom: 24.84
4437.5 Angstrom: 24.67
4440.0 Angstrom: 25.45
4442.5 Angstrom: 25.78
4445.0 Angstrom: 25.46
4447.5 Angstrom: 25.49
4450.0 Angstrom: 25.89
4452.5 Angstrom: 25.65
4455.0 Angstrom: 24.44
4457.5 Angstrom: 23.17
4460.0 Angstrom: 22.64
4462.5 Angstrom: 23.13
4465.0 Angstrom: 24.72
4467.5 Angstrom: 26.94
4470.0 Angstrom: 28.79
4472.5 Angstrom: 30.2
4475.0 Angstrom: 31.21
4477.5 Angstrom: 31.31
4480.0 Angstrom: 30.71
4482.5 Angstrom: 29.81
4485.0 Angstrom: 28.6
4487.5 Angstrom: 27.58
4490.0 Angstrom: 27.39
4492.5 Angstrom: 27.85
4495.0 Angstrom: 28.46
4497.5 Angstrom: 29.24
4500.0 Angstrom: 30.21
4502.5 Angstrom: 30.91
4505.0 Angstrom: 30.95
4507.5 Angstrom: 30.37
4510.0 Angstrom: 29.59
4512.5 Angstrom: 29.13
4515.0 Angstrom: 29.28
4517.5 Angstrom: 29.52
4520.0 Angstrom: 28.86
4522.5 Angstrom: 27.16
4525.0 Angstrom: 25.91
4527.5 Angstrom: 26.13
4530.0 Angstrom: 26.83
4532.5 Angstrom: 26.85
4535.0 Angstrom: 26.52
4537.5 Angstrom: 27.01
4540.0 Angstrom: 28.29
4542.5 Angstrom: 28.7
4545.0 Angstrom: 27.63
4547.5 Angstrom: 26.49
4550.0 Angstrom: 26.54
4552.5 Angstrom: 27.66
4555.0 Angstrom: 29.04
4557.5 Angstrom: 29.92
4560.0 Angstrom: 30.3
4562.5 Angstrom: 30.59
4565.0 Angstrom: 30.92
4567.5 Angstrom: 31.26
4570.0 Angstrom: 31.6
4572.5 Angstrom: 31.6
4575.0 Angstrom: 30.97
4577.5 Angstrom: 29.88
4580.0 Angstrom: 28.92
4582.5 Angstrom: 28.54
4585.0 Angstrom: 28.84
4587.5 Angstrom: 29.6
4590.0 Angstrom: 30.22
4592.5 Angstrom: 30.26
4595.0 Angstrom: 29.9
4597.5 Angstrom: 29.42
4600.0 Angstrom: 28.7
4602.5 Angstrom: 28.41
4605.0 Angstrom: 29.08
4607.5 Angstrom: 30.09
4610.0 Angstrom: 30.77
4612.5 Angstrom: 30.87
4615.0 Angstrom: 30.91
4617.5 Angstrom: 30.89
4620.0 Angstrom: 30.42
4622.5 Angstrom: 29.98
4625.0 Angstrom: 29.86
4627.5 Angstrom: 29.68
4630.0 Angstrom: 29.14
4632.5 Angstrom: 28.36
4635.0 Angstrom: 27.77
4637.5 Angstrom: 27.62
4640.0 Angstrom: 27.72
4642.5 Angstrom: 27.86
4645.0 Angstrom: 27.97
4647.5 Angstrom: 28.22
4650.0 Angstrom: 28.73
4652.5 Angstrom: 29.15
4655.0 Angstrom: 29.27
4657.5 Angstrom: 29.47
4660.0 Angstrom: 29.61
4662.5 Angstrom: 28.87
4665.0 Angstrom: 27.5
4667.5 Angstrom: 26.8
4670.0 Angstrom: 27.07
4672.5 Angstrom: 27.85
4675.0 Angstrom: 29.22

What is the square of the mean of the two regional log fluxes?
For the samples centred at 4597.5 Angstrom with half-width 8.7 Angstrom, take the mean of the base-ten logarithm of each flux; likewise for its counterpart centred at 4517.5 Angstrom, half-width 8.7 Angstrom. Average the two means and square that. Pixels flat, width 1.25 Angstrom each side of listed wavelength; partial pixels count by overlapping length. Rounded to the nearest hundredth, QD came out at 2.14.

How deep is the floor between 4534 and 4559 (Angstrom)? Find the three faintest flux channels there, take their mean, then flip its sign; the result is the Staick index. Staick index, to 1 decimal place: -26.5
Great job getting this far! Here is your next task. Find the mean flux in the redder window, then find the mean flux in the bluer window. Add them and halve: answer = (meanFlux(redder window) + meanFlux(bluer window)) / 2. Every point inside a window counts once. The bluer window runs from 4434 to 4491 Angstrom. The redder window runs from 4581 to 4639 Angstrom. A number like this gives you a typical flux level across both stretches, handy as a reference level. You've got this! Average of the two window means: 28.1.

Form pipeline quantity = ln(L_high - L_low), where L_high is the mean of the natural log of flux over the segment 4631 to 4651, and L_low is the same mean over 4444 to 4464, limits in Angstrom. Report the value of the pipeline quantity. -1.99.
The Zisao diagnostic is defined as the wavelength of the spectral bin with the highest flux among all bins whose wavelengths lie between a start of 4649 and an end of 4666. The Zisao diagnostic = 4660.0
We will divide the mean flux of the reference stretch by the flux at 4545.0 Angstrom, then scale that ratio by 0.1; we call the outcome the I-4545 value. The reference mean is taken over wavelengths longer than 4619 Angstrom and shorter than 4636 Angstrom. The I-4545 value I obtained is 0.1061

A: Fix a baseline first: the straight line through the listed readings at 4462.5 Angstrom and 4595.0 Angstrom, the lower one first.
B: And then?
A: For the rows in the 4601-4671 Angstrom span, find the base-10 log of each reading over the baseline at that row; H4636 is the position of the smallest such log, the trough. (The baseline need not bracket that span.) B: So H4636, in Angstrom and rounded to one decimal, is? 4667.5 Angstrom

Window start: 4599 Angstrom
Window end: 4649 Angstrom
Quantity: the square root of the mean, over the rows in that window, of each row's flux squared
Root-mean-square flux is 29.2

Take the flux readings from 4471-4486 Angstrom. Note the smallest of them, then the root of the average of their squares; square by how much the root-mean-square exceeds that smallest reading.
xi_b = 3.0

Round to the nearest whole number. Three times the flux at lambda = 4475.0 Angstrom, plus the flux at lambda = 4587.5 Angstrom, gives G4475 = 123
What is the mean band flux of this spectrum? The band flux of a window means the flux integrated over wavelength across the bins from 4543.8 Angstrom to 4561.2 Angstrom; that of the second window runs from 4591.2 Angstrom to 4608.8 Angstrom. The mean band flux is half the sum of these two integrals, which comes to 504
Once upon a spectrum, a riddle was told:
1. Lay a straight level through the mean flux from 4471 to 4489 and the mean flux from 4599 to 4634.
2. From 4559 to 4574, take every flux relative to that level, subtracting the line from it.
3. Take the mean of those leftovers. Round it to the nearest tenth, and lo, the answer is 1.2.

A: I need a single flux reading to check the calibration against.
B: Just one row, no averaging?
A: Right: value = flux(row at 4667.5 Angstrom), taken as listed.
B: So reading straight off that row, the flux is 26.8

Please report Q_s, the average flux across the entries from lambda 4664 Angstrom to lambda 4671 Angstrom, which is 27.1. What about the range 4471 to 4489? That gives 29.9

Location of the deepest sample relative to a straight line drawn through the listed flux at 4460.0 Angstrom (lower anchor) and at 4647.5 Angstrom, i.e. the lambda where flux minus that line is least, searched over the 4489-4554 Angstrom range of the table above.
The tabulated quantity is 4550.0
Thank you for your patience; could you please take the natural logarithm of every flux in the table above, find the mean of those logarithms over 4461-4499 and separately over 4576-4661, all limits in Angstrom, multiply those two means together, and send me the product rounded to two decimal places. 11.29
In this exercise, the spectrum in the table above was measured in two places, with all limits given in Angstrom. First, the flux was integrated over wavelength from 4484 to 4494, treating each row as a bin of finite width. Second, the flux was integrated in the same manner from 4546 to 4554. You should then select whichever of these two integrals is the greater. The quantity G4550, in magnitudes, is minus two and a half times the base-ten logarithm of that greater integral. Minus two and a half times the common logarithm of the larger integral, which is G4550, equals -6.1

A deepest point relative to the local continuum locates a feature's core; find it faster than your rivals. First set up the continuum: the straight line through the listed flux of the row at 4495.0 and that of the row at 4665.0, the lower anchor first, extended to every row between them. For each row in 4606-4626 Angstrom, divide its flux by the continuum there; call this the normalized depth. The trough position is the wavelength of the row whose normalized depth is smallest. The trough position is 4625.0 Angstrom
